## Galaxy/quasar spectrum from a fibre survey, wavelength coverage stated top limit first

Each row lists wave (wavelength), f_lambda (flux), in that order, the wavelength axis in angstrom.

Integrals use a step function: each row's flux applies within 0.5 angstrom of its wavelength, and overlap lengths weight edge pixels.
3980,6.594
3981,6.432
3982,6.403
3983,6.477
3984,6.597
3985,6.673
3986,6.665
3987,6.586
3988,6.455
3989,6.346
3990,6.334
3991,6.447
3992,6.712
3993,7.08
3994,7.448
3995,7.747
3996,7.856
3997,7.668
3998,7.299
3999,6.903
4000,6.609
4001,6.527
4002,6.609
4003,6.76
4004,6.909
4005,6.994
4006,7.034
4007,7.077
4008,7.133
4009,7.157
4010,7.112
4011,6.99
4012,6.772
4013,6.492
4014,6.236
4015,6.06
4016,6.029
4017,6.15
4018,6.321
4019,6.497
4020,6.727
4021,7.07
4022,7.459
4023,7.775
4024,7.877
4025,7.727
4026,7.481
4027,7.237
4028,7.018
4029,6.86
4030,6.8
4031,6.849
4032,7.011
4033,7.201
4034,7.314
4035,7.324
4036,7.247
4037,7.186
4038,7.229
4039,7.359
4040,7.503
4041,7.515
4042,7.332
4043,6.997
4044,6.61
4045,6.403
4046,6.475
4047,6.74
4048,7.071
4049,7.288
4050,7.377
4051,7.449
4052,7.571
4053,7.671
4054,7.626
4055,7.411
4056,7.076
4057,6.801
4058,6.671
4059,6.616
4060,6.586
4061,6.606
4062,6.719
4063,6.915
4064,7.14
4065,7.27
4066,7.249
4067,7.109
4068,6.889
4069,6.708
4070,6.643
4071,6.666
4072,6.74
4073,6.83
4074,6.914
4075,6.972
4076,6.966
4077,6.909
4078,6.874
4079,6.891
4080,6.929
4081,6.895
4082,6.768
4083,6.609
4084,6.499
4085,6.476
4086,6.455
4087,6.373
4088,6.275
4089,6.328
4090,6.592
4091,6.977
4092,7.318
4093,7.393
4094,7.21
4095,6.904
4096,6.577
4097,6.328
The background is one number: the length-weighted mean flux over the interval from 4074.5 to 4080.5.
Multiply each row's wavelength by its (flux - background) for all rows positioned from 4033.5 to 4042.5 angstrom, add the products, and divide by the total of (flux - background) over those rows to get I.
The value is 4038.4 angstrom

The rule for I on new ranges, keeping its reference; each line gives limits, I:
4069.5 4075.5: 4070.9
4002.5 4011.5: 4009.3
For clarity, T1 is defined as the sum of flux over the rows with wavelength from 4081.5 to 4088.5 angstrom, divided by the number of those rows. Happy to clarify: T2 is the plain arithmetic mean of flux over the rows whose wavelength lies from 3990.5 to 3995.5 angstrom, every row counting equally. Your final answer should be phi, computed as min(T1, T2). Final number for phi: 6.49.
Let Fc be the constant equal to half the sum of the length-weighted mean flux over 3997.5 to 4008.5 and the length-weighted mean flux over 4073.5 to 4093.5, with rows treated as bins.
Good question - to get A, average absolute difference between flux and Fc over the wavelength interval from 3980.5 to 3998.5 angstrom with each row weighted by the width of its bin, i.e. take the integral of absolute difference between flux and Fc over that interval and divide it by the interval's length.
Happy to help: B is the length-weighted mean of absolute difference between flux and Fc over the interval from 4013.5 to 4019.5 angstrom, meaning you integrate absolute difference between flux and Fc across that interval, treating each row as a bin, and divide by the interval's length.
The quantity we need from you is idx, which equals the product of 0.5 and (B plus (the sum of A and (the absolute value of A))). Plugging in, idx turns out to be 0.75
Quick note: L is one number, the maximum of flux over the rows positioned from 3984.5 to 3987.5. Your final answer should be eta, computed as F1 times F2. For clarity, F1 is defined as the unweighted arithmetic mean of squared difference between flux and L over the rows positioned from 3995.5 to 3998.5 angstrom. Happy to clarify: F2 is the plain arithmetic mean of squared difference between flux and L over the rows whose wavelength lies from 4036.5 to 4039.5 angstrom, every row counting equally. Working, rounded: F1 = 0.9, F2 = 0.35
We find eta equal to 0.32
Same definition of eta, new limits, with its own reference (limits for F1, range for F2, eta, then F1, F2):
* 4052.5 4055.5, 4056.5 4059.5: 0.01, 0.8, 0.01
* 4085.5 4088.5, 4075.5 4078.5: 0.01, 0.1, 0.06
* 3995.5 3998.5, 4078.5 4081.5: 0.05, 0.9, 0.05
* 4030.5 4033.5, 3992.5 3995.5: 0.09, 0.1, 0.64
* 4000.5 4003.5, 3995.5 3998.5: 0.01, 0.0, 0.93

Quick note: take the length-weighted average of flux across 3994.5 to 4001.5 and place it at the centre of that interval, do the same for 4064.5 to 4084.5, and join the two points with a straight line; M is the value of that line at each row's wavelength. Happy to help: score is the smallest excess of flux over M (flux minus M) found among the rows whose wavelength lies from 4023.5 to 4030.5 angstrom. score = -0.28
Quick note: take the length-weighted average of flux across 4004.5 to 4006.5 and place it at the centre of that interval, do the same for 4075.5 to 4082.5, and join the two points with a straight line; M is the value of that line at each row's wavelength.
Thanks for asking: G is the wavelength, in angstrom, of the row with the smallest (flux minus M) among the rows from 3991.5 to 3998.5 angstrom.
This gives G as 3992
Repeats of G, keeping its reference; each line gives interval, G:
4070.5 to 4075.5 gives 4071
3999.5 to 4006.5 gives 4001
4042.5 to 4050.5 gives 4045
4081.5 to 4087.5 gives 4087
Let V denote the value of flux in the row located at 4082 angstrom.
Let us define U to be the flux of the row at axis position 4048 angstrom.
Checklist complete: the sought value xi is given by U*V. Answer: 47.9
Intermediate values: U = 7.071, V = 6.768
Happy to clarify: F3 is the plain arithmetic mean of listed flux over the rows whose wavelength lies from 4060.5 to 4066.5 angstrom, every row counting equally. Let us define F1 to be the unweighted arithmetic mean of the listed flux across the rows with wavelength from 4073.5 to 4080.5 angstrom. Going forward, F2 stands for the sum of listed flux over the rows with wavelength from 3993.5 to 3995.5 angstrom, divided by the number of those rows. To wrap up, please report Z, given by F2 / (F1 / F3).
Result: 7.66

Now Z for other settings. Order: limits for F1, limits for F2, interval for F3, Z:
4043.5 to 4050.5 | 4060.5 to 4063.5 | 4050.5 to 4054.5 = 7.46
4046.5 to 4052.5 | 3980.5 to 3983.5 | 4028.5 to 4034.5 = 6.22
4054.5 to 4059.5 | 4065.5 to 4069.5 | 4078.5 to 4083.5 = 6.89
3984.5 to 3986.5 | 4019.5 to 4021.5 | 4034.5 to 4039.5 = 7.52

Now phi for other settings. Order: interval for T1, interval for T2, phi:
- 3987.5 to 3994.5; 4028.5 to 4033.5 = 6.69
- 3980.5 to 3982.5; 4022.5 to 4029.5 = 6.42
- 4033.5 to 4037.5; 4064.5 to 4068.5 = 7.13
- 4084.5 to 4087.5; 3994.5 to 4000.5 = 6.43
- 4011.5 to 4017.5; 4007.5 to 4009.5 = 6.29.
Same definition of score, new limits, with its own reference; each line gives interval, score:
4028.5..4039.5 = -0.28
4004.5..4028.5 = -1.12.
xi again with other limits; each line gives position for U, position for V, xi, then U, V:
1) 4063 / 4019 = 44.9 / 6.915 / 6.497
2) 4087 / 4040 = 47.8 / 6.373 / 7.503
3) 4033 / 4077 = 49.8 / 7.201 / 6.909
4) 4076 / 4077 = 48.1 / 6.966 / 6.909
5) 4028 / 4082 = 47.5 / 7.018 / 6.768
